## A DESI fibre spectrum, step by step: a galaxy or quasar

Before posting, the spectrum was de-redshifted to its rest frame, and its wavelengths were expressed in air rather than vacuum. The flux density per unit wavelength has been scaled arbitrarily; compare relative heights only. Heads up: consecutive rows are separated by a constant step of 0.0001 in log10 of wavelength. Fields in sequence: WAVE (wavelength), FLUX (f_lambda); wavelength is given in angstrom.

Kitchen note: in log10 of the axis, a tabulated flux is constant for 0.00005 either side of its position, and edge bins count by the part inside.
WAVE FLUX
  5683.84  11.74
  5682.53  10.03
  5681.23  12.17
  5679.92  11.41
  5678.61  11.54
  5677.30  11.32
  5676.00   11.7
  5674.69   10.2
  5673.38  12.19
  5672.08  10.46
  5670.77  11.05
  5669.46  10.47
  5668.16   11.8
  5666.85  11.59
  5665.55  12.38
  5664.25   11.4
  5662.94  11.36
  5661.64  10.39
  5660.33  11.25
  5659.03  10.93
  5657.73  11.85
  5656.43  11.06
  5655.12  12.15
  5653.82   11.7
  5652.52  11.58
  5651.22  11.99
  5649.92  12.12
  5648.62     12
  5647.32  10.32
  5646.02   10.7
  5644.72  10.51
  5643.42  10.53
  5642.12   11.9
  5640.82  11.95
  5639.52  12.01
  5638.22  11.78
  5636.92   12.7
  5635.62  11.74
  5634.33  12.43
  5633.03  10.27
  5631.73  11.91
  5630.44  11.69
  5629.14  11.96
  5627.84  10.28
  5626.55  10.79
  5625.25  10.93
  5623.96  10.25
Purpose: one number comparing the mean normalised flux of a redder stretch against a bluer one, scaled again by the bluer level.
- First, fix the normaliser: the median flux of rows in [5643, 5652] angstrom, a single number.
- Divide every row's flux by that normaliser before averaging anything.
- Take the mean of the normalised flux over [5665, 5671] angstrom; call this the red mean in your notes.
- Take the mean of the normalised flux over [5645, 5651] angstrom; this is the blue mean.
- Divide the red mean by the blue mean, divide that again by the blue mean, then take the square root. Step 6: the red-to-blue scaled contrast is 0.98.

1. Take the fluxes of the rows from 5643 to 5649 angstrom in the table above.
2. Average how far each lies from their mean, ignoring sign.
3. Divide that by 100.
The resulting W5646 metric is 0.0048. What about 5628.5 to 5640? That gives 0.0041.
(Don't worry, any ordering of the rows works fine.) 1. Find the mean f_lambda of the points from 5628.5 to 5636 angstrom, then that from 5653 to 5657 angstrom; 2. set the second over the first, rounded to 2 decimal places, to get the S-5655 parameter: 1.00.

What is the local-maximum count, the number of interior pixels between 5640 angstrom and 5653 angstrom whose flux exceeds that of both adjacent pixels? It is 2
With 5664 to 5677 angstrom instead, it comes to 4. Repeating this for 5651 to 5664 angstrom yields 3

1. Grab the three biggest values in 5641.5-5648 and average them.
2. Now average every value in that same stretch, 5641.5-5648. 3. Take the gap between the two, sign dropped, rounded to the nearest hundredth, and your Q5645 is 0.25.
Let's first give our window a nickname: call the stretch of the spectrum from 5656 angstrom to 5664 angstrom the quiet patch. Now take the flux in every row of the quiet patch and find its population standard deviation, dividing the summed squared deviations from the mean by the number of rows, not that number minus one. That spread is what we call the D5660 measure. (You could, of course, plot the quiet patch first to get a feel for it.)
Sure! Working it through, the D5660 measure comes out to 0.44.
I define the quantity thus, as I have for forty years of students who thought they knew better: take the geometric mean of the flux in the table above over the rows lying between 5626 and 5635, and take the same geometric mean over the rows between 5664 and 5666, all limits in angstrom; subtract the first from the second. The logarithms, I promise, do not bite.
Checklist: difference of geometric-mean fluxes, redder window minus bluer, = 0.58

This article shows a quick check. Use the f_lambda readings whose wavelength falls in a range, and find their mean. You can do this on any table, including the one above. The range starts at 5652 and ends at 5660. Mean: 11.5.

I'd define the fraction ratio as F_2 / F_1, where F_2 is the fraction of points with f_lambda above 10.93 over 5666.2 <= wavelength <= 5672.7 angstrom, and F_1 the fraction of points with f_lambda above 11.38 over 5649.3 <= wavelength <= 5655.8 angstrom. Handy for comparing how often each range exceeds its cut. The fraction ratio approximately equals 0.60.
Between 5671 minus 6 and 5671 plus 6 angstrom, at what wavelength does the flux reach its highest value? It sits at 5665.55 angstrom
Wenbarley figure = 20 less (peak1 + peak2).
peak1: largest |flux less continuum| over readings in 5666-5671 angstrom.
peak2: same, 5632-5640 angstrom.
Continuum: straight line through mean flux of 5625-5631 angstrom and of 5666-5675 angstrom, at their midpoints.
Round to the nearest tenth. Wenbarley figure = 17.7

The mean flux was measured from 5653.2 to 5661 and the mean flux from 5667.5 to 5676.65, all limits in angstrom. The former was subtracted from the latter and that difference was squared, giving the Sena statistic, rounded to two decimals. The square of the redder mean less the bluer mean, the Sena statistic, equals 0.13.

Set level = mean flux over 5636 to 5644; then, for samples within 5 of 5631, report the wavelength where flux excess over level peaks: 5634.33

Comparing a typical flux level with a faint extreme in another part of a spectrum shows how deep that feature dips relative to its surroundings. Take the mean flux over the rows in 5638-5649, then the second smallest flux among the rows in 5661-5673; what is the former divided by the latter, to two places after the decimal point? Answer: 1.08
